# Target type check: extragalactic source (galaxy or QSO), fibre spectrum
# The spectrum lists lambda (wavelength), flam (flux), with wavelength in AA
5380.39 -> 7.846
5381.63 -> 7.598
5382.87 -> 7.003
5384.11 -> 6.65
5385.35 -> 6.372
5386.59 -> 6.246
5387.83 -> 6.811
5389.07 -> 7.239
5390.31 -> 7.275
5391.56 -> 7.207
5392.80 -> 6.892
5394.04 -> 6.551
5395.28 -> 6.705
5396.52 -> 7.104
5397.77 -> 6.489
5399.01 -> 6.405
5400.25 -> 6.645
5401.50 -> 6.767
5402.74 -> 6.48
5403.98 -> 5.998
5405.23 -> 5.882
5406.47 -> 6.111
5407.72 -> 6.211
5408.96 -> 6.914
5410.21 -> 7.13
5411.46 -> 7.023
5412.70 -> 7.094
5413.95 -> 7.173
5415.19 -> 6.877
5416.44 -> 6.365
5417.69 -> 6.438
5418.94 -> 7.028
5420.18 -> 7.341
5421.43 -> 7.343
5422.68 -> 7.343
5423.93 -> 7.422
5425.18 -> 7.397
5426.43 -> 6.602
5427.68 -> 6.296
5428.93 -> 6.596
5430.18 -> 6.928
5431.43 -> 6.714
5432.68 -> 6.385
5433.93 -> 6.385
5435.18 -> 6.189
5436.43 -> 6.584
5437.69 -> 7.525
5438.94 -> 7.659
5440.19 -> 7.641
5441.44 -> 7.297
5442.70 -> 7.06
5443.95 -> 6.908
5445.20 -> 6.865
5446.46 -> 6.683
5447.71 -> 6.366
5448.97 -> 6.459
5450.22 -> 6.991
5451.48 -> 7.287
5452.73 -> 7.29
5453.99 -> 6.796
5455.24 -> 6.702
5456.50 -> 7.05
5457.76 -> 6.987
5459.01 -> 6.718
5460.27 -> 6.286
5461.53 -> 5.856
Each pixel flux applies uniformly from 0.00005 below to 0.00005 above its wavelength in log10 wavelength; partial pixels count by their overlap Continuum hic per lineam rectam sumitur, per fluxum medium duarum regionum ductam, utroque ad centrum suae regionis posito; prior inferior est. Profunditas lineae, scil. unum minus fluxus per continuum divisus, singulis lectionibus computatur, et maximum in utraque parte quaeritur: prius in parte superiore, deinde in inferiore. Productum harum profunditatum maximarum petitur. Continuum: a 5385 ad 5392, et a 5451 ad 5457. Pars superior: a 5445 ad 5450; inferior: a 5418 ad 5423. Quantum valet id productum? -0.001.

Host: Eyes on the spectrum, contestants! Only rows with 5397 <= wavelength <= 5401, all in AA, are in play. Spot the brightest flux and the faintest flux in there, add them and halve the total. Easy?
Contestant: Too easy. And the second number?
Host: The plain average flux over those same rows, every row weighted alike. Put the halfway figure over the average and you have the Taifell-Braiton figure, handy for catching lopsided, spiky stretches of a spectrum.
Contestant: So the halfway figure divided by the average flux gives 1.00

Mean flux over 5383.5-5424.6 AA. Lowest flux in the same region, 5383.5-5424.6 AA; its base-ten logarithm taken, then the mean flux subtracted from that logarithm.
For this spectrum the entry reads -6.00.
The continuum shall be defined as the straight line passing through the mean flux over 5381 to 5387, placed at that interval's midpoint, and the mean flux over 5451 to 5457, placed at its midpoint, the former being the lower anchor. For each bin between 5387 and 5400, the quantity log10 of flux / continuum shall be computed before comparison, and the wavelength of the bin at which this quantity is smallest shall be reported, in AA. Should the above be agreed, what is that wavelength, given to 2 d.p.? 5399.01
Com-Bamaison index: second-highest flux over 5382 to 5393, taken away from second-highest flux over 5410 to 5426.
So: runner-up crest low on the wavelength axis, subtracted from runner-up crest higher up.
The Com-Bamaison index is 0.16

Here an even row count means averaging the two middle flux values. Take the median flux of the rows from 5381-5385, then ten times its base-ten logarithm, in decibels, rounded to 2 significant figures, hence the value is 8.5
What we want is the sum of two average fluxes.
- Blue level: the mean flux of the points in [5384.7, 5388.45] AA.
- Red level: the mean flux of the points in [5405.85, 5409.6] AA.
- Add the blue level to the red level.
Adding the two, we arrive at 12.9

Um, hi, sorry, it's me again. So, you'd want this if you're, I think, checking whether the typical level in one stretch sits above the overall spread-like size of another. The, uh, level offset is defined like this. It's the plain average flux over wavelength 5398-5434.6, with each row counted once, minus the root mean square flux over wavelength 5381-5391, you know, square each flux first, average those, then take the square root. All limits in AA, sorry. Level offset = -0.18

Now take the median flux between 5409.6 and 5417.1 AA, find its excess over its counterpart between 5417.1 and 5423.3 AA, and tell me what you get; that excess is -0.28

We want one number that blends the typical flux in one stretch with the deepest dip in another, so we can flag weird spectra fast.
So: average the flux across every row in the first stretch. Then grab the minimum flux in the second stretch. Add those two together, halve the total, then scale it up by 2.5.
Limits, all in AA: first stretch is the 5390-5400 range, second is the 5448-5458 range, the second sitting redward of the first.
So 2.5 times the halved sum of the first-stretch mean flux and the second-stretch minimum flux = 16.6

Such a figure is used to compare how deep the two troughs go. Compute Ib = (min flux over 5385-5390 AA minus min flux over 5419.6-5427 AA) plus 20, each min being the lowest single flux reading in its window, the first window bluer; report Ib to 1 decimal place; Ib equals 19.6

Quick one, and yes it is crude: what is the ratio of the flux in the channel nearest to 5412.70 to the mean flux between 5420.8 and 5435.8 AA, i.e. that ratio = 1.04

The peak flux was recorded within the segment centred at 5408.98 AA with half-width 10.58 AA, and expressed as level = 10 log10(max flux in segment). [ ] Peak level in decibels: 8.56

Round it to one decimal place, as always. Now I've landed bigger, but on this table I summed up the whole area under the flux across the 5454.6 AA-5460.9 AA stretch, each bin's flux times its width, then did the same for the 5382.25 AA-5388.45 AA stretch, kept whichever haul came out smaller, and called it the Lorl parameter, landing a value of 41.0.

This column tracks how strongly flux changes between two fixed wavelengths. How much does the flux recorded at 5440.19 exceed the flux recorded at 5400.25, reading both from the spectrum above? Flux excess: 1.0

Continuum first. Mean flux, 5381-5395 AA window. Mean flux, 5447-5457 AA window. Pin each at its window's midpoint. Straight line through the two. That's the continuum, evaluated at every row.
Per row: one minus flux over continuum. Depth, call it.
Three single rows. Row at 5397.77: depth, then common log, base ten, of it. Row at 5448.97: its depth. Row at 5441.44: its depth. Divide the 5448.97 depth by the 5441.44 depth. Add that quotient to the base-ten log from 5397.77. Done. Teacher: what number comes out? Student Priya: -2.2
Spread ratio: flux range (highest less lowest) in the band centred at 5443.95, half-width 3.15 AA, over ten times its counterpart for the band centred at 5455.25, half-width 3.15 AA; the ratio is 0.10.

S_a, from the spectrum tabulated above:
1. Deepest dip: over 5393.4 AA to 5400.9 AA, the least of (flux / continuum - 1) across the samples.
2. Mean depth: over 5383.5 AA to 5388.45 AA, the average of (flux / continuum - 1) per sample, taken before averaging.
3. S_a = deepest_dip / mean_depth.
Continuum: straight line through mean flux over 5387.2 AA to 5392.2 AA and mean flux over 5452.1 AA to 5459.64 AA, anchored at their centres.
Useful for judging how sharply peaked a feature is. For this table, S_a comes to 1.1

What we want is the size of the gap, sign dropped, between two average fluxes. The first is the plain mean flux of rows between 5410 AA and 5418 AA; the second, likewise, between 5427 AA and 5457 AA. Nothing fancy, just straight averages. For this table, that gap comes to 0.0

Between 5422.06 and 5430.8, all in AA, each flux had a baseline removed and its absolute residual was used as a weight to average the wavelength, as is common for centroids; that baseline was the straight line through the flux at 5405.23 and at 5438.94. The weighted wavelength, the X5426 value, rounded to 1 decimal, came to 5426.2 AA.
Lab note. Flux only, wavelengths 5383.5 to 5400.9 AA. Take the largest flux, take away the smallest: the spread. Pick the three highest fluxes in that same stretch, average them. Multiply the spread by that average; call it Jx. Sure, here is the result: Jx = 7.5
